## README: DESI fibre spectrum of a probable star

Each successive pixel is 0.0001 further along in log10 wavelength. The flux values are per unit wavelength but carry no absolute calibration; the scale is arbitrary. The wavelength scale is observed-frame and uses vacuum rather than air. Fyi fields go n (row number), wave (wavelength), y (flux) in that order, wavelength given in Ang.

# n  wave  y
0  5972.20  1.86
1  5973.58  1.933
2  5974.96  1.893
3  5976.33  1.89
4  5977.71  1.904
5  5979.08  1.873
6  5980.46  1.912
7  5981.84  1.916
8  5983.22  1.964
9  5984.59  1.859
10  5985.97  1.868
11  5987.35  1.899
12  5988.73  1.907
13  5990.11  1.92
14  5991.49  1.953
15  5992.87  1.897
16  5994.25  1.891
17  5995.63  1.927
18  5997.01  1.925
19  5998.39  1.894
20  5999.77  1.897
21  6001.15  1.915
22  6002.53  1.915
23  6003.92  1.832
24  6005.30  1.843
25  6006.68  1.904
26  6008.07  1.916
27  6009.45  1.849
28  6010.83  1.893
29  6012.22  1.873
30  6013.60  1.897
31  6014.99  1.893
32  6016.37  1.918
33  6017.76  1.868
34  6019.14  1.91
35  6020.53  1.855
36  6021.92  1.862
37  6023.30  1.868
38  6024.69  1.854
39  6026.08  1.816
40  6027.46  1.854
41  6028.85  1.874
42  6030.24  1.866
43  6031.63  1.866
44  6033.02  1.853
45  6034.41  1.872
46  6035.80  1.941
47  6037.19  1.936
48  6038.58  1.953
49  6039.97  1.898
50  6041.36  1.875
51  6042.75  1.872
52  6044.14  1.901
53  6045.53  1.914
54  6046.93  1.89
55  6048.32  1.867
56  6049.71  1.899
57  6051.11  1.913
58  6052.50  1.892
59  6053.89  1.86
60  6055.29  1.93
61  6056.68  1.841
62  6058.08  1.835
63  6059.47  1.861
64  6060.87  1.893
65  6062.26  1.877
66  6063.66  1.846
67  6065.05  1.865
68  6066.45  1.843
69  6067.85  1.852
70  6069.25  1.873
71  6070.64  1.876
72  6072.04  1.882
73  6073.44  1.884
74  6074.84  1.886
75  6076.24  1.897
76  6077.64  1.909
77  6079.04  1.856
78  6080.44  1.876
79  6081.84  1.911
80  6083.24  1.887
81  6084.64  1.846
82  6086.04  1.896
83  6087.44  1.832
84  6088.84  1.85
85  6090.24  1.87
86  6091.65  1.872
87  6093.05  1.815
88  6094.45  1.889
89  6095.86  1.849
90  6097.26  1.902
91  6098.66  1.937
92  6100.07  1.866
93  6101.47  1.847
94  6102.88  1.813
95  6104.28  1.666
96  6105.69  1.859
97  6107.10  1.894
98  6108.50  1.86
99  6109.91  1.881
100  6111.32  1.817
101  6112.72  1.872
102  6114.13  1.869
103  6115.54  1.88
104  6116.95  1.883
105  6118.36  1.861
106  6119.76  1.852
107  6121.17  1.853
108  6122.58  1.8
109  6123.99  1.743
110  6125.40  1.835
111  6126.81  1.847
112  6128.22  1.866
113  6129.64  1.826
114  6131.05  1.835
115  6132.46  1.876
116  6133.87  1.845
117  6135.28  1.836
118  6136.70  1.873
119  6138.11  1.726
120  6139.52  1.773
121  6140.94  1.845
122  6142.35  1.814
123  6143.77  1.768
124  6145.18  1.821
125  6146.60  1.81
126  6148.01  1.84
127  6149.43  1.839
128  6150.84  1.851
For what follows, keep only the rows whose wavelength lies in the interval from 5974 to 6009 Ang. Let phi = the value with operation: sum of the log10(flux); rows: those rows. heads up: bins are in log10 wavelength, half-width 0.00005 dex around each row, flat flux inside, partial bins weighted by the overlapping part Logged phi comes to 6.97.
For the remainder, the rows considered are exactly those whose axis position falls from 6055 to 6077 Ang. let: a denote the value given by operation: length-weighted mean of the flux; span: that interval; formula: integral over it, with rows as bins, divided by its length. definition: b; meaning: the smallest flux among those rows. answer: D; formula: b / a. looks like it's 0.981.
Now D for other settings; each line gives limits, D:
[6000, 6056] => 0.963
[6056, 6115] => 0.894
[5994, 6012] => 0.968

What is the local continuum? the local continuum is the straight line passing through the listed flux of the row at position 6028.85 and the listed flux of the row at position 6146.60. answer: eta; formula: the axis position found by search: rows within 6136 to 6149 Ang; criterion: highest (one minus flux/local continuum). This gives 6138.11 Ang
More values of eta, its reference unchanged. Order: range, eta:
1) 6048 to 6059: 6058.08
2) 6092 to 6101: 6093.05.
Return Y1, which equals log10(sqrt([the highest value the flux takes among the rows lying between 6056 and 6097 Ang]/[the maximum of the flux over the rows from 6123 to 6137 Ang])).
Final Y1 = 0.0040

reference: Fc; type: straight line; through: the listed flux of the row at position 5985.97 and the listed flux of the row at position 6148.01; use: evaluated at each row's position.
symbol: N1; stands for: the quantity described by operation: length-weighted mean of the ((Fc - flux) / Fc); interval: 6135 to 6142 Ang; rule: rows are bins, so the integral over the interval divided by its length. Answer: 0.018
